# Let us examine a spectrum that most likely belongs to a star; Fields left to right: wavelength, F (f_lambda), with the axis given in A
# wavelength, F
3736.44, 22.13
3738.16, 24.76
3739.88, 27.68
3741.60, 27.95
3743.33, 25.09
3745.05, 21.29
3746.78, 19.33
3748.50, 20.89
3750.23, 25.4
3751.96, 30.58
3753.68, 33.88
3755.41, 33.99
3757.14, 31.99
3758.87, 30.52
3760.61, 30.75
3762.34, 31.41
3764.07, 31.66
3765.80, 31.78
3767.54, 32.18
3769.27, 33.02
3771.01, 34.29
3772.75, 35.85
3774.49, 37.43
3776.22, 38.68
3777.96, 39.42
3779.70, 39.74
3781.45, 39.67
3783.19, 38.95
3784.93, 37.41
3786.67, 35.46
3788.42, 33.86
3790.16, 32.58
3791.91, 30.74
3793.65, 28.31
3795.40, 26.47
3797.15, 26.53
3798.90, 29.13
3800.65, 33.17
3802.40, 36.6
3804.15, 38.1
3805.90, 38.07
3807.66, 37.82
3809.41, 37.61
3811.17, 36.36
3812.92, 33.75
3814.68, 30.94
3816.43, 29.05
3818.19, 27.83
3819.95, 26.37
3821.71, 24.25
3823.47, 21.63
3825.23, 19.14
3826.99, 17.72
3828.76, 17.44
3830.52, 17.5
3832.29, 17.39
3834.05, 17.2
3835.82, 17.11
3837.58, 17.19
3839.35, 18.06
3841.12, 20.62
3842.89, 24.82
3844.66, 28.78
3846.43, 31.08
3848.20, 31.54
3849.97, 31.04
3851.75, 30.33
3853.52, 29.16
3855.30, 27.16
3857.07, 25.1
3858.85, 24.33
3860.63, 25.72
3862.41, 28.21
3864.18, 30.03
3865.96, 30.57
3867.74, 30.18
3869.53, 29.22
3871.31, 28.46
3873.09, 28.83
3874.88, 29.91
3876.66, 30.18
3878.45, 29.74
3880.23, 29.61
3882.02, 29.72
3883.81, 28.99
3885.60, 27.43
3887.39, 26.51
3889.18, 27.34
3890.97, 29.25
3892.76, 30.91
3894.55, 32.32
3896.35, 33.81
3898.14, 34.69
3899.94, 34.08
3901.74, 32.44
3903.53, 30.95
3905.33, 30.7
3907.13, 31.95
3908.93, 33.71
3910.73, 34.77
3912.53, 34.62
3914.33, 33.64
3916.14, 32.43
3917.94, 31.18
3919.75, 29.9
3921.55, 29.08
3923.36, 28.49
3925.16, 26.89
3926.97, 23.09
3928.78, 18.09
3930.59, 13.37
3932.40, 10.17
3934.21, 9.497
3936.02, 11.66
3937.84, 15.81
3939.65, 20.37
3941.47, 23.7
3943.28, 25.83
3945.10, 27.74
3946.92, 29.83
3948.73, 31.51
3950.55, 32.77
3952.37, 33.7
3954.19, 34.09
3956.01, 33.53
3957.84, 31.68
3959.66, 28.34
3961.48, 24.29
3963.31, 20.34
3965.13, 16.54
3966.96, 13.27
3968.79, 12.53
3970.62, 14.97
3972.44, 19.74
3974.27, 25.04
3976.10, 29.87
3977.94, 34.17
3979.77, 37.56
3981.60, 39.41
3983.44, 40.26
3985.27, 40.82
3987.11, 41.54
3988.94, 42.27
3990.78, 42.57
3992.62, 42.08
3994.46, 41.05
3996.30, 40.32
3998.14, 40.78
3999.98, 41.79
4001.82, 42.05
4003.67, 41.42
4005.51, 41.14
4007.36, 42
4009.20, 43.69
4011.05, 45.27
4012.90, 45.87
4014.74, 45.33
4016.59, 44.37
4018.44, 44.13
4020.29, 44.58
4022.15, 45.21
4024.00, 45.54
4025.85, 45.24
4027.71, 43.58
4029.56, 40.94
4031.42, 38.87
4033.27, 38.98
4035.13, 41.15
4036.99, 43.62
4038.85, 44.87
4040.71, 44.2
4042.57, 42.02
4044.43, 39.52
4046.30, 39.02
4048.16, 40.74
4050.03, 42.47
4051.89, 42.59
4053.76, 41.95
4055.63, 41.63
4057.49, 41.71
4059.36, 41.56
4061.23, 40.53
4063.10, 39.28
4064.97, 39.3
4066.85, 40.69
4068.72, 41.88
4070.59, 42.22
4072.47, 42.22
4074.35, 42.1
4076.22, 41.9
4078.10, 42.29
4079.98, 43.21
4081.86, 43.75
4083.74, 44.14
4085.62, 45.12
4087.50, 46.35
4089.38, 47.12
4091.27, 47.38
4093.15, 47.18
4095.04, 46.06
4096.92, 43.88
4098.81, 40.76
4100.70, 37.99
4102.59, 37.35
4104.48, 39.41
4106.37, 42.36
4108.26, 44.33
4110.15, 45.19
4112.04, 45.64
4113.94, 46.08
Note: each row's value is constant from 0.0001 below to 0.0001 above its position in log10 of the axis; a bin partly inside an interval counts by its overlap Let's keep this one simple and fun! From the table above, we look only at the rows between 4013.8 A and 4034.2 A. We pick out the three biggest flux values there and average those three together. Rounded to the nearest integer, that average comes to 45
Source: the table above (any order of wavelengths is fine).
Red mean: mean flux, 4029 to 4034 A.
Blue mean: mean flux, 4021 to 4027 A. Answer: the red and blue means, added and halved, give 42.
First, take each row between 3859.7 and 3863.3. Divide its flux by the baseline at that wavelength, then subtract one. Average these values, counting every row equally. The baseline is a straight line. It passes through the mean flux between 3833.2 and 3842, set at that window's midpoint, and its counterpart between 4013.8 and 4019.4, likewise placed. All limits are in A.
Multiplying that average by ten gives 2.5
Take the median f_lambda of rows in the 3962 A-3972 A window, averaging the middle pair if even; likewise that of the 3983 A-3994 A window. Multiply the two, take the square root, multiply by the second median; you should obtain 1046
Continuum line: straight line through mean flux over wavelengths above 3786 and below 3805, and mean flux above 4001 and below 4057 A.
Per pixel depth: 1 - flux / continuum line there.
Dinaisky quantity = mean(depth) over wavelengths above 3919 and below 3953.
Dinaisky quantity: 0.40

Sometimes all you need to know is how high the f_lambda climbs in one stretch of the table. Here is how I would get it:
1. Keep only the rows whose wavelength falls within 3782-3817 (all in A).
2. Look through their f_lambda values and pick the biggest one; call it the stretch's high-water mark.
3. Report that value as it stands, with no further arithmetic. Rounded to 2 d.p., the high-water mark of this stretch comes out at 38.95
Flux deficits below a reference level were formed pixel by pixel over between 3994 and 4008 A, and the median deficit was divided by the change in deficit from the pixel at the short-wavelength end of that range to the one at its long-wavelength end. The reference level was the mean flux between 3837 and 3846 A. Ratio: 20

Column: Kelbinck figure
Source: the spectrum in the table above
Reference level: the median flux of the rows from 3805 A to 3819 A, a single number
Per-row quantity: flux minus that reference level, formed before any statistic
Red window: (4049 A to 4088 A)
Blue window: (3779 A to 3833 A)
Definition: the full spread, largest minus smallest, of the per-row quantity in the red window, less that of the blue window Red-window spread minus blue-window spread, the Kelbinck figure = -15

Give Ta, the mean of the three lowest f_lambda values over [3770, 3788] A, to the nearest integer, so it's 35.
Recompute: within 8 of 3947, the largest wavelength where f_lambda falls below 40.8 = 3954.19 A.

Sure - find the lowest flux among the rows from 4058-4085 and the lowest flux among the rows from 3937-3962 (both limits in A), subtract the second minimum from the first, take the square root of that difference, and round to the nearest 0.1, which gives 4.8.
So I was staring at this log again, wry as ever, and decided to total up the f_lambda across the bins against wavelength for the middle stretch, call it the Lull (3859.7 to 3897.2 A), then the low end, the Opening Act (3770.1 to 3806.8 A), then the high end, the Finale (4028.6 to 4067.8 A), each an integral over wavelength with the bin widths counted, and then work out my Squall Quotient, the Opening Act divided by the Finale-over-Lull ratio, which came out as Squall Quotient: 870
